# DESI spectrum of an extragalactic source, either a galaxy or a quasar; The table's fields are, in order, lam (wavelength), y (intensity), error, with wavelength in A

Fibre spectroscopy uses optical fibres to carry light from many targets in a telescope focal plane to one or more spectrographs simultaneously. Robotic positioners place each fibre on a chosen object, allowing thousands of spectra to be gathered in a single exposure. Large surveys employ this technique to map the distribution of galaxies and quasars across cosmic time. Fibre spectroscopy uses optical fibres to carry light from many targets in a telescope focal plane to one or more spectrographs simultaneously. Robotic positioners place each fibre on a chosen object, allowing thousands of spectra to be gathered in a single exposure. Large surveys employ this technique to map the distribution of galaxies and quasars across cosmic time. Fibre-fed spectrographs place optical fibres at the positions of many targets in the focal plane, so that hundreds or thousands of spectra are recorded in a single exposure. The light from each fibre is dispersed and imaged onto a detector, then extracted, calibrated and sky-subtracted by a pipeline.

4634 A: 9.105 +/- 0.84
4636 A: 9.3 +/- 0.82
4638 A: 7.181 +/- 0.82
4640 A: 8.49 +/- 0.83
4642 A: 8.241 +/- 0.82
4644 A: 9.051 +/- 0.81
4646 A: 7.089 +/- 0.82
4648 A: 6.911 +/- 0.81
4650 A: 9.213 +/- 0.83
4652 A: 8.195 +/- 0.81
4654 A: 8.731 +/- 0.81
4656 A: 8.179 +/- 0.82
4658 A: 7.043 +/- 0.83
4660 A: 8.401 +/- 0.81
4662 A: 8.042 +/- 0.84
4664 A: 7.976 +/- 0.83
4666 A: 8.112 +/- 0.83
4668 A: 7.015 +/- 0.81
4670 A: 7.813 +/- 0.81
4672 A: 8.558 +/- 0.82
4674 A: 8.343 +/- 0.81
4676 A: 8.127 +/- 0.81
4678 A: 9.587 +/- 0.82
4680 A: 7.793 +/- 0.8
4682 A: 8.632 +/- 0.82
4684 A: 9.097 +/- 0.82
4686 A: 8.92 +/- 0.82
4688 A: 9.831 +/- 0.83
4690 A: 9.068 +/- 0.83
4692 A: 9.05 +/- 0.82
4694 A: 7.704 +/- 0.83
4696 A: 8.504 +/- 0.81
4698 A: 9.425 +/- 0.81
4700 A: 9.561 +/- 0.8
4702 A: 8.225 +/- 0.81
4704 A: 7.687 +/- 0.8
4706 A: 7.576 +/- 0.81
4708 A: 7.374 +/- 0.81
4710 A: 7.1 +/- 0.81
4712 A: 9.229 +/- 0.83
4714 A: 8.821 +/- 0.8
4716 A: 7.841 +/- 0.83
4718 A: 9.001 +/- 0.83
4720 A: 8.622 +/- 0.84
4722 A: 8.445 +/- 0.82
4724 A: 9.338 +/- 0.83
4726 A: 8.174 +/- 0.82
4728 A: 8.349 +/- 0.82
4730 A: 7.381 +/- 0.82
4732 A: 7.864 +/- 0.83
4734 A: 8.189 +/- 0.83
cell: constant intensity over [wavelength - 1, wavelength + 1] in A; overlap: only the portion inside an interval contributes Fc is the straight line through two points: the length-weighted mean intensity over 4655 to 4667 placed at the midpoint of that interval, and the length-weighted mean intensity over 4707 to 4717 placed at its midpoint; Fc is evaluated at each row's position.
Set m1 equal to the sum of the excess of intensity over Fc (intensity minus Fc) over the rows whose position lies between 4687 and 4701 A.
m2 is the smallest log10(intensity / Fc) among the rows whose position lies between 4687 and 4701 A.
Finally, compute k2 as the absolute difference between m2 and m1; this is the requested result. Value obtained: 6.9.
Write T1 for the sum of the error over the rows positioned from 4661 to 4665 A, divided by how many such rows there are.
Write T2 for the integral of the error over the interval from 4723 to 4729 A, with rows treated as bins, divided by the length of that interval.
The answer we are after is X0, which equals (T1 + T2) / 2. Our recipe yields 0.829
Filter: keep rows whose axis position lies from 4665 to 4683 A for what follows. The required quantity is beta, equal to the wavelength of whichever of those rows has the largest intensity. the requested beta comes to 4678 A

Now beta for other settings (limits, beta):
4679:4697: 4688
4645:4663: 4650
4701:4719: 4712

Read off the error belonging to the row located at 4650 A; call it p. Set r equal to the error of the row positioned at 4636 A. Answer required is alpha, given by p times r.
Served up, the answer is 0.681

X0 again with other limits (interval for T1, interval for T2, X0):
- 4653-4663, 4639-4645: 0.821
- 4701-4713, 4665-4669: 0.816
